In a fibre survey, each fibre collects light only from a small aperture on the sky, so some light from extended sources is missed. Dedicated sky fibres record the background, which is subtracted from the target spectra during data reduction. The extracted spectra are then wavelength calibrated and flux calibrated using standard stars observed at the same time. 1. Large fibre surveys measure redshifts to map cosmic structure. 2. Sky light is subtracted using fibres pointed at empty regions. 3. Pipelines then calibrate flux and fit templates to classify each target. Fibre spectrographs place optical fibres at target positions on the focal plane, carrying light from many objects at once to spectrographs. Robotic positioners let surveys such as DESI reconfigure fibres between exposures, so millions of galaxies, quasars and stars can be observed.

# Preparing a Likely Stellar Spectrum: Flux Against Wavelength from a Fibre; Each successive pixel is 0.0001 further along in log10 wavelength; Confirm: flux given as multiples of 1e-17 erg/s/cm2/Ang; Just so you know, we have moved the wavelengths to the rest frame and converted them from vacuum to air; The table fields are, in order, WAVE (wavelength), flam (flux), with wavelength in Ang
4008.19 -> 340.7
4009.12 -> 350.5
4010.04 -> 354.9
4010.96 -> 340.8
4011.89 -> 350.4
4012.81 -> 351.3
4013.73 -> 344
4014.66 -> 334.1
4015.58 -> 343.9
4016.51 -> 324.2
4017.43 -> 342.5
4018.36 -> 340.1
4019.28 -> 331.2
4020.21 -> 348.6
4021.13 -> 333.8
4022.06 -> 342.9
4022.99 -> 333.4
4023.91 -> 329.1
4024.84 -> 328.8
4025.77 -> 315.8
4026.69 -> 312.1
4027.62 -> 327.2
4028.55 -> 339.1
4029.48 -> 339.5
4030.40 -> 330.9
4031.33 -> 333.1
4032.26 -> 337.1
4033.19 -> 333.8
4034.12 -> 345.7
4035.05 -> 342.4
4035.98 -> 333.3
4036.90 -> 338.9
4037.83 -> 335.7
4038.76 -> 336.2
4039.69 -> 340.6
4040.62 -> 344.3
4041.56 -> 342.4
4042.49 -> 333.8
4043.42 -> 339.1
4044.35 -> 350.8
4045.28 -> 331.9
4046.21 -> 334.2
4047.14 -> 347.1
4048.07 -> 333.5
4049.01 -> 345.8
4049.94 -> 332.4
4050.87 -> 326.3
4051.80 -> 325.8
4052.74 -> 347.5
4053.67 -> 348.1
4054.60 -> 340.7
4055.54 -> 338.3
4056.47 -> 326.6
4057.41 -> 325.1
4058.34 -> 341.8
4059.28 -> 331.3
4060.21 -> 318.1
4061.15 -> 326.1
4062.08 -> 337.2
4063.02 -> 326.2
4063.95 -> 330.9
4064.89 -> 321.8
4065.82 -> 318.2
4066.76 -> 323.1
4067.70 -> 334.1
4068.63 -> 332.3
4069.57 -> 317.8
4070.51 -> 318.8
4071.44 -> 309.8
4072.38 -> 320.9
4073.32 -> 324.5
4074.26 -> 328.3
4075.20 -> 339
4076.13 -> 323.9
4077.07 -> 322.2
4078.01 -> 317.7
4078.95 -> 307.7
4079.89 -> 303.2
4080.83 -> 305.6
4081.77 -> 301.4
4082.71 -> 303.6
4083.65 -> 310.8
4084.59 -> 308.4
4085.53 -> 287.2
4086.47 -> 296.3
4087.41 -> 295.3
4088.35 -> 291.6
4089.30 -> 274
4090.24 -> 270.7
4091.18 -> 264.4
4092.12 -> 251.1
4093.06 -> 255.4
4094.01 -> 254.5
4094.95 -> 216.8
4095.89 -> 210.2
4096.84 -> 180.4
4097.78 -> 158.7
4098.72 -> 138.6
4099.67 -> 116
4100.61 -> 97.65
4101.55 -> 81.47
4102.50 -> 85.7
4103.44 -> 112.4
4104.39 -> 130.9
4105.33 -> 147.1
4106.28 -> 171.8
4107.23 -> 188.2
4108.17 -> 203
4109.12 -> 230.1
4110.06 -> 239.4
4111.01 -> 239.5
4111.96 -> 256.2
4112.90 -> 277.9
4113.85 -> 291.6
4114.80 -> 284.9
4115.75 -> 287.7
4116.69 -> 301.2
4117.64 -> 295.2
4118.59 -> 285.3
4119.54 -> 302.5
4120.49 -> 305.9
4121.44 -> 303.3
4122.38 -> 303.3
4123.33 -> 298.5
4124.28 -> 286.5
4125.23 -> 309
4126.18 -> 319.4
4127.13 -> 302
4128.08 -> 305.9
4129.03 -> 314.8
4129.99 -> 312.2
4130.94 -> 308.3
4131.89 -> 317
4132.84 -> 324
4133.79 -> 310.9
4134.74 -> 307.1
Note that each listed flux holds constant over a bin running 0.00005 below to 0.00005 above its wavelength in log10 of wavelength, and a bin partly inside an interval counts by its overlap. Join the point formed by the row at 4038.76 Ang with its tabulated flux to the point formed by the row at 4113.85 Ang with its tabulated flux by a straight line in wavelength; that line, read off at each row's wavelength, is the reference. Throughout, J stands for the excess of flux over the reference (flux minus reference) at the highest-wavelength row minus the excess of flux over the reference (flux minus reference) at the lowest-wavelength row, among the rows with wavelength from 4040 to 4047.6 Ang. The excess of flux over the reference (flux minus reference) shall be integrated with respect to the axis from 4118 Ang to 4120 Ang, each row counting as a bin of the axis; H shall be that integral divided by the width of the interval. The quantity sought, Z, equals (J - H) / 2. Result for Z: 1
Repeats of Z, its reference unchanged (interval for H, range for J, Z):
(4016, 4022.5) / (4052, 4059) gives 4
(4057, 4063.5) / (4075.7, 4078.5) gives -6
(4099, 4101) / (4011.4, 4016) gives 93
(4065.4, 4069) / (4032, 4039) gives -2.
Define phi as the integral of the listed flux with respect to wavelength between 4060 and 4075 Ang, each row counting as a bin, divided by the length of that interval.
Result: 325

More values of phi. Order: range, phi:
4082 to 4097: 269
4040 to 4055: 339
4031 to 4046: 339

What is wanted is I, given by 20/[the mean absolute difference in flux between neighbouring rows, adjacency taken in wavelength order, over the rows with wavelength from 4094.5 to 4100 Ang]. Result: 1.0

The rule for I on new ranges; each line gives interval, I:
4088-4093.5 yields 2.2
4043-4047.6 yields 1.7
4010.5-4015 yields 2.9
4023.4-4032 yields 2.9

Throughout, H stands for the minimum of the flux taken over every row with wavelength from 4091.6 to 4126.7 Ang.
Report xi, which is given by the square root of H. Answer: 9.0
